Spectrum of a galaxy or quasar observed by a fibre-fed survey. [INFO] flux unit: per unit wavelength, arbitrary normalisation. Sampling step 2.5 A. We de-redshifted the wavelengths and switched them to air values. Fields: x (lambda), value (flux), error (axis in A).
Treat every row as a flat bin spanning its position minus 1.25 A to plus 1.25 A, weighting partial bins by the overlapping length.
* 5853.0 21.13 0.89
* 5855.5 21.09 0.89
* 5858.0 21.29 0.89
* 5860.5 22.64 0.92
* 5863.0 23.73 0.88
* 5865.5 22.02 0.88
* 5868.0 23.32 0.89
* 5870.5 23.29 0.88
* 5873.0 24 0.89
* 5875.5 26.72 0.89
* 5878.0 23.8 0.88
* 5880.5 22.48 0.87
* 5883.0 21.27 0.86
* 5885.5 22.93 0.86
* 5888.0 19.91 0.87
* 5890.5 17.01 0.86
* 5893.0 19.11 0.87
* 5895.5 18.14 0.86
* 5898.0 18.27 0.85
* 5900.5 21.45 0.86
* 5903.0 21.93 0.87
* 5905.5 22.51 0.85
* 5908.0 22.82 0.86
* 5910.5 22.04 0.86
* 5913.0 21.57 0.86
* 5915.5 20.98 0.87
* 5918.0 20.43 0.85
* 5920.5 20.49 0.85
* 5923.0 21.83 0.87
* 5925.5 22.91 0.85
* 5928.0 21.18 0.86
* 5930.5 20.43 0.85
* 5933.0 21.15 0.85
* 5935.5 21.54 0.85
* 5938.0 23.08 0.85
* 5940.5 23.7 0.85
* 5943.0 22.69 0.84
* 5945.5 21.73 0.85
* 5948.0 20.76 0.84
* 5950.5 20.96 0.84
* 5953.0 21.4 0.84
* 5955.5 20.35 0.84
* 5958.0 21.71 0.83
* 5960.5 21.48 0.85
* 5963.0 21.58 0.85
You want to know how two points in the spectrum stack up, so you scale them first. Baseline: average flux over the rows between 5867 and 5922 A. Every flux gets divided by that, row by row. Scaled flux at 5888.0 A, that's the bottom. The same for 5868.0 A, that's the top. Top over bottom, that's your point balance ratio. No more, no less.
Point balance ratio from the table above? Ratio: 1.17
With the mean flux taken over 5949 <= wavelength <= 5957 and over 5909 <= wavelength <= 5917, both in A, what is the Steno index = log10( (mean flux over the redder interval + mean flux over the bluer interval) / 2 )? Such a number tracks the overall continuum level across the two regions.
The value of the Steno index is 1.327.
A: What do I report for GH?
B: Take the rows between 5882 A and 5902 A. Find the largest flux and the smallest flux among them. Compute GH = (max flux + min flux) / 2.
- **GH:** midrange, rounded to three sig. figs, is 20.0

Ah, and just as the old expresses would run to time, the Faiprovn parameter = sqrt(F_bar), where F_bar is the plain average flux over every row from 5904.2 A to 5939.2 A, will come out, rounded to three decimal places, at 4.652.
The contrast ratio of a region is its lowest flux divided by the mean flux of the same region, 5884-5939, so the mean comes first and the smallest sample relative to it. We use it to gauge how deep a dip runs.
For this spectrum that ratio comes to 0.81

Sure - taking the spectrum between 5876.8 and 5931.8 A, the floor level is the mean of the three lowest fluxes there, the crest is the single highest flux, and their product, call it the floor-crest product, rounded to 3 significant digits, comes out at 424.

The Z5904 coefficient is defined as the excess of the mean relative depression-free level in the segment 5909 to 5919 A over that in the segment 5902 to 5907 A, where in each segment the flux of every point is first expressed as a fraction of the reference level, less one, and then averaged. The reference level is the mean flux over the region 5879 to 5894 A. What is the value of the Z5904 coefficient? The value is -0.05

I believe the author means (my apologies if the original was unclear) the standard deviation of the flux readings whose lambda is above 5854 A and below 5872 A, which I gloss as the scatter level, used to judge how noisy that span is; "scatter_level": 1.0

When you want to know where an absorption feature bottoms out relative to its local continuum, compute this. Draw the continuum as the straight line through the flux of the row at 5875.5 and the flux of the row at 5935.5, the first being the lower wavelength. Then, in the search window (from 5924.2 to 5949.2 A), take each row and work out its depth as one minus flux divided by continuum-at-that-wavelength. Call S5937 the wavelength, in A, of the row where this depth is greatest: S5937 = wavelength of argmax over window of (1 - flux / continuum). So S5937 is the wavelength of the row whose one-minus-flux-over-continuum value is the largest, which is 5930.5 A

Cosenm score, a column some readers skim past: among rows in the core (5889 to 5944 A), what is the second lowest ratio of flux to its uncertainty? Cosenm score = 21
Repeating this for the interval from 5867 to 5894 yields 22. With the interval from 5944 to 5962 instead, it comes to 25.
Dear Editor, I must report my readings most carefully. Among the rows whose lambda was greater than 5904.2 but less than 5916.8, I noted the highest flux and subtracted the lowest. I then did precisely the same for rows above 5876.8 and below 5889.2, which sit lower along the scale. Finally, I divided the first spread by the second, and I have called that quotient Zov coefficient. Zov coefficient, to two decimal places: 0.47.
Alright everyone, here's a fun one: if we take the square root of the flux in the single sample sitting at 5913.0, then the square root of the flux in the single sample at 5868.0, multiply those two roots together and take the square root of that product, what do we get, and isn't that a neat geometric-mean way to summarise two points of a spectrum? 4.74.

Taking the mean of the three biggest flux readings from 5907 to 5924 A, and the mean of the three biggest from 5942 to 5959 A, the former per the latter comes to 1.01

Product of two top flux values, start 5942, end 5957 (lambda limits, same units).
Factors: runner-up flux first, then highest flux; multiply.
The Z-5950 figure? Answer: 493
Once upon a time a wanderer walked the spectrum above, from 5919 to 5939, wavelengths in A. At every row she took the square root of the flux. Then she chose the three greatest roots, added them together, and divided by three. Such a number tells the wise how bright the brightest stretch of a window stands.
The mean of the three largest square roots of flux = 4.75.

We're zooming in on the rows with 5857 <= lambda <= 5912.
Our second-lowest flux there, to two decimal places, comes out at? 18.14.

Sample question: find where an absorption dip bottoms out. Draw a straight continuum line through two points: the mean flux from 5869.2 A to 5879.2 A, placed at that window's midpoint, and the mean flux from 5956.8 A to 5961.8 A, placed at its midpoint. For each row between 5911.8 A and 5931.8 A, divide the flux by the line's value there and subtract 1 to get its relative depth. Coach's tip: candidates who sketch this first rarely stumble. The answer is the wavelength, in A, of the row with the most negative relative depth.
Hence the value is 5918.0 A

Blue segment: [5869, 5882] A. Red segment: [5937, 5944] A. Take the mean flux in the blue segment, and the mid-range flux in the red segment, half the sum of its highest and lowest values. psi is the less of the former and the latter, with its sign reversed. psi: -23.2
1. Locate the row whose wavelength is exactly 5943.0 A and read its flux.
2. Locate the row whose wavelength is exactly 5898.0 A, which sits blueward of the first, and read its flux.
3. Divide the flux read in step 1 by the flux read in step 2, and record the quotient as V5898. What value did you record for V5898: 1.24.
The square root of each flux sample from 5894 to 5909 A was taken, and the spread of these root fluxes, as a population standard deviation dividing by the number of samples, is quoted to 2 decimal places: 0.21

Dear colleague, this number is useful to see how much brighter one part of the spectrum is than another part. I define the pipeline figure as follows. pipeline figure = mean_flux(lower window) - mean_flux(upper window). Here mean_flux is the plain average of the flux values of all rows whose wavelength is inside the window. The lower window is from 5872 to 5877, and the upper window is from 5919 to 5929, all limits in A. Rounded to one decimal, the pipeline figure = 3.8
